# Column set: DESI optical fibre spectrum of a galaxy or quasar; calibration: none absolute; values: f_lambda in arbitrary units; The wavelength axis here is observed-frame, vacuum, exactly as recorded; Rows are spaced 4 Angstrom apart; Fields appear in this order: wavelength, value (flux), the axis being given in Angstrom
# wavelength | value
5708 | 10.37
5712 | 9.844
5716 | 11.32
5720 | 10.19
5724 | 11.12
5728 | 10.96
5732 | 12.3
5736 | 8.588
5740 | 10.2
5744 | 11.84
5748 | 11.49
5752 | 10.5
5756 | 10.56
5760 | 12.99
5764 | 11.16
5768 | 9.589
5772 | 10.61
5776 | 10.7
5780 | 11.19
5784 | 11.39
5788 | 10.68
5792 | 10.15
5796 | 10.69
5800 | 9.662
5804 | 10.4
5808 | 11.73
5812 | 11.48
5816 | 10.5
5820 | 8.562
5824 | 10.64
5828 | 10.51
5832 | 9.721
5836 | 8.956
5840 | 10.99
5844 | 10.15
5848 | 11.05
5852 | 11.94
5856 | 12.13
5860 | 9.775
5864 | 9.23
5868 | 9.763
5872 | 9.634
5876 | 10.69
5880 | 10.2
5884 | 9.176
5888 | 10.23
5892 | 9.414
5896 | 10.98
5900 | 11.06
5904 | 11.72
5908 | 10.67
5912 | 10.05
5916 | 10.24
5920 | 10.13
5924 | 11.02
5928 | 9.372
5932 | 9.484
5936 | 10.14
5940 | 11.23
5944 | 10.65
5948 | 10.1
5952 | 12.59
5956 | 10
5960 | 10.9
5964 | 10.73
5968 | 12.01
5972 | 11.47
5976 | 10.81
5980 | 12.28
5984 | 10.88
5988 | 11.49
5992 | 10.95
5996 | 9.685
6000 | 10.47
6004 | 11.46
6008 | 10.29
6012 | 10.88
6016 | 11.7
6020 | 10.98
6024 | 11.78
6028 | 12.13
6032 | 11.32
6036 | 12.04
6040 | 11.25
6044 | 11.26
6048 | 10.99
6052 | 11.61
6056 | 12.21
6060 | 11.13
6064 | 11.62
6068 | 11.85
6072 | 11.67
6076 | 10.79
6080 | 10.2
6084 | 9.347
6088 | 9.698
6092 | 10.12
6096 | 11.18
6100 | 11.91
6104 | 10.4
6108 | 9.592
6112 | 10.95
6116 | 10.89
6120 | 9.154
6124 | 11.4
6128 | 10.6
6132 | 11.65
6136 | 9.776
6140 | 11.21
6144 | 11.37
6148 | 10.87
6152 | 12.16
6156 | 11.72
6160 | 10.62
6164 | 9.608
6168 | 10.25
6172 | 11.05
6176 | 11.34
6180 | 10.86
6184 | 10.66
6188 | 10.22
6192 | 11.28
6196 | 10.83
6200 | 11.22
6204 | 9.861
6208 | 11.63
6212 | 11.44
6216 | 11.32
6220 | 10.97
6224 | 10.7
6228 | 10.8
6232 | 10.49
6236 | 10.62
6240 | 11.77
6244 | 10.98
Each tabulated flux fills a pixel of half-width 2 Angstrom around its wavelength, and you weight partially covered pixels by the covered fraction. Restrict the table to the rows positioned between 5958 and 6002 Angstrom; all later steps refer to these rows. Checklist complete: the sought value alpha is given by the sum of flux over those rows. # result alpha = 122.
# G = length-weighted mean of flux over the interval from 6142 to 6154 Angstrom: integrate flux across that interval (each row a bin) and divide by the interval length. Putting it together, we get 11.5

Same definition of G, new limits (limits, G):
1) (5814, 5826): 9.9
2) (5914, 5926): 10.5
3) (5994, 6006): 10.5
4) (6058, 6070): 11.5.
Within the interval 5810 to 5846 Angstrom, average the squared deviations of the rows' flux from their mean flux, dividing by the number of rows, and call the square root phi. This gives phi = 0.89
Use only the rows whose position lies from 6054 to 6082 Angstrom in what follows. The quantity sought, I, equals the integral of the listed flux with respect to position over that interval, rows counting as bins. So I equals 318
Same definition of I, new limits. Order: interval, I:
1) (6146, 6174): 305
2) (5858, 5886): 274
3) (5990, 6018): 302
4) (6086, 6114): 295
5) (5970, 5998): 310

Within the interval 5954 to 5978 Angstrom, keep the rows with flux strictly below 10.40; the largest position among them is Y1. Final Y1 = 5956 Angstrom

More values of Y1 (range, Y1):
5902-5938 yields 5936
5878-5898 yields 5892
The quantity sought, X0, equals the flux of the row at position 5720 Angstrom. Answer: 10.19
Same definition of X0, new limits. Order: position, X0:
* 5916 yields 10.24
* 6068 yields 11.85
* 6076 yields 10.79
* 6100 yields 11.91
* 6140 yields 11.21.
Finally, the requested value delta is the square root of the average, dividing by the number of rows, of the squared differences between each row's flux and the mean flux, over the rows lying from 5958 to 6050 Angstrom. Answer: 0.62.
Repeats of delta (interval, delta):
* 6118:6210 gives 0.74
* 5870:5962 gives 0.79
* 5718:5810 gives 0.92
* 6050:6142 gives 0.87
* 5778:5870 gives 0.92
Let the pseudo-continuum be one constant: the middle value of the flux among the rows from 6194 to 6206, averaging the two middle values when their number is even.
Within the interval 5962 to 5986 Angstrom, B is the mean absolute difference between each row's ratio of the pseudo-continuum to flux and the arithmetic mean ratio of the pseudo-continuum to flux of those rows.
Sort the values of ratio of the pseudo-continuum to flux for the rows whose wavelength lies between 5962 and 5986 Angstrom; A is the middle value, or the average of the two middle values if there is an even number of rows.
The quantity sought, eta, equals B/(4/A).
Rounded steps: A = 0.97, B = 0.046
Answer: 0.0113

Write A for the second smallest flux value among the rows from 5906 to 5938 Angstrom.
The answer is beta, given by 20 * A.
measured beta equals 190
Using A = 9.484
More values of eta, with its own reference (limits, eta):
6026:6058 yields 0.0075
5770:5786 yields 0.0071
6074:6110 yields 0.0166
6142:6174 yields 0.0140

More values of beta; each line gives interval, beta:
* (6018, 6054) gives 220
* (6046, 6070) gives 223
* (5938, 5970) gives 202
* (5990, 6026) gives 206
